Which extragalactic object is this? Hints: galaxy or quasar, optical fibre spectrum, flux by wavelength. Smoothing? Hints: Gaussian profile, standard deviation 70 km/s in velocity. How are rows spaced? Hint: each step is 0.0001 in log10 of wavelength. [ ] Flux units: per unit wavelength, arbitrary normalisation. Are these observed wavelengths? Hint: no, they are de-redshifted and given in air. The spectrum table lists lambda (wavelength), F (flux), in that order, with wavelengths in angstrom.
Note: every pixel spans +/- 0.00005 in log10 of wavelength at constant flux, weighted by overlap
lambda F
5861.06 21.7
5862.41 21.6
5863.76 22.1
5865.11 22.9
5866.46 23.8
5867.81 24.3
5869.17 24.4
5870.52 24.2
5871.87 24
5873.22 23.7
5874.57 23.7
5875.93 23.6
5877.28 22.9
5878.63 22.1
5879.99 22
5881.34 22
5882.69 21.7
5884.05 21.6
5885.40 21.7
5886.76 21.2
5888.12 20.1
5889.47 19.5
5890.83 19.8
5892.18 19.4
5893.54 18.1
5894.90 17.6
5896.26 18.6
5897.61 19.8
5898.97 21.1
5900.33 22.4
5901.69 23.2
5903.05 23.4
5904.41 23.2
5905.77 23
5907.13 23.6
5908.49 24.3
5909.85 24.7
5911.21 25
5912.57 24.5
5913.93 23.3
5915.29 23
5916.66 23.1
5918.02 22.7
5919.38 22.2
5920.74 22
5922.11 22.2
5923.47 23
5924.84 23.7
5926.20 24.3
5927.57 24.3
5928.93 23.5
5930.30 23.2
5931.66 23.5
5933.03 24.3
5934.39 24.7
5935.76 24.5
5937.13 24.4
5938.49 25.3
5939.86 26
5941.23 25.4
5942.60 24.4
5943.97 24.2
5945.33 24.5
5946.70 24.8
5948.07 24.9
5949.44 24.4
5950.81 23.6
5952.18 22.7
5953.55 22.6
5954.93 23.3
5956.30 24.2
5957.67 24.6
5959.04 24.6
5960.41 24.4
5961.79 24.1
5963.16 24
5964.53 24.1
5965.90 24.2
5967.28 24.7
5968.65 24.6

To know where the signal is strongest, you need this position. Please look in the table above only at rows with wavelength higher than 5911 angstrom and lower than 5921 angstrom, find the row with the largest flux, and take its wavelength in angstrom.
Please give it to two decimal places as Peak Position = 5911.21 angstrom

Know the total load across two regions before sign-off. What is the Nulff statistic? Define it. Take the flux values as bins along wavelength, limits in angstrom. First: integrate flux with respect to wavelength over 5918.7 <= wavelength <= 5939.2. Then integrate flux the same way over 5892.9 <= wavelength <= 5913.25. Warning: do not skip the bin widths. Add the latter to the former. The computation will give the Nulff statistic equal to 937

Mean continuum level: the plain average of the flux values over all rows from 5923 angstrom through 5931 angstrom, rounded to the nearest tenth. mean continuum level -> 23.7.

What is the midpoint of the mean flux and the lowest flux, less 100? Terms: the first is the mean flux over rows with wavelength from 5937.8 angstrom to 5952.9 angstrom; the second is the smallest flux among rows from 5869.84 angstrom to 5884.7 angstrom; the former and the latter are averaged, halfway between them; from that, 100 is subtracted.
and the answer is -76.9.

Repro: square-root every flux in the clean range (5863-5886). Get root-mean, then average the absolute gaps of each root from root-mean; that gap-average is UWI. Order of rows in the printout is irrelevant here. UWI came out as 0.096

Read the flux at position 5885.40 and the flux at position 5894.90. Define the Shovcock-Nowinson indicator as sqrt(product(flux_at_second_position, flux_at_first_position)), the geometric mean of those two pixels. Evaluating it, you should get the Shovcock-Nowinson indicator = 19.5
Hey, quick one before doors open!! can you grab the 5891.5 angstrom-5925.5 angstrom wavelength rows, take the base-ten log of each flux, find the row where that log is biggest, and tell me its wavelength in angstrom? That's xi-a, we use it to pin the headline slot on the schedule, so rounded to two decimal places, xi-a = 5911.21 angstrom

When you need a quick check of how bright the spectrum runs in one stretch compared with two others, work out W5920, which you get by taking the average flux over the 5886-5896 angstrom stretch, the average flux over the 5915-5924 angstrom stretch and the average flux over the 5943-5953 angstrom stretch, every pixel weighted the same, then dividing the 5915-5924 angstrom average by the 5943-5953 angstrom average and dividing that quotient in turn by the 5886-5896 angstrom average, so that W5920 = 0.048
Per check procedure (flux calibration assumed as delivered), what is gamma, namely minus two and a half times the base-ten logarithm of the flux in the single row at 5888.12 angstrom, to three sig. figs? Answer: -3.26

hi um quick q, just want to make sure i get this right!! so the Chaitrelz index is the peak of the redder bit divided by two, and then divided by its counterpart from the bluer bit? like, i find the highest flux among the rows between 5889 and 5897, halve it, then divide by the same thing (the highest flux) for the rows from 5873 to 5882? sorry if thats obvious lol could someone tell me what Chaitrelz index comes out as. 0.42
